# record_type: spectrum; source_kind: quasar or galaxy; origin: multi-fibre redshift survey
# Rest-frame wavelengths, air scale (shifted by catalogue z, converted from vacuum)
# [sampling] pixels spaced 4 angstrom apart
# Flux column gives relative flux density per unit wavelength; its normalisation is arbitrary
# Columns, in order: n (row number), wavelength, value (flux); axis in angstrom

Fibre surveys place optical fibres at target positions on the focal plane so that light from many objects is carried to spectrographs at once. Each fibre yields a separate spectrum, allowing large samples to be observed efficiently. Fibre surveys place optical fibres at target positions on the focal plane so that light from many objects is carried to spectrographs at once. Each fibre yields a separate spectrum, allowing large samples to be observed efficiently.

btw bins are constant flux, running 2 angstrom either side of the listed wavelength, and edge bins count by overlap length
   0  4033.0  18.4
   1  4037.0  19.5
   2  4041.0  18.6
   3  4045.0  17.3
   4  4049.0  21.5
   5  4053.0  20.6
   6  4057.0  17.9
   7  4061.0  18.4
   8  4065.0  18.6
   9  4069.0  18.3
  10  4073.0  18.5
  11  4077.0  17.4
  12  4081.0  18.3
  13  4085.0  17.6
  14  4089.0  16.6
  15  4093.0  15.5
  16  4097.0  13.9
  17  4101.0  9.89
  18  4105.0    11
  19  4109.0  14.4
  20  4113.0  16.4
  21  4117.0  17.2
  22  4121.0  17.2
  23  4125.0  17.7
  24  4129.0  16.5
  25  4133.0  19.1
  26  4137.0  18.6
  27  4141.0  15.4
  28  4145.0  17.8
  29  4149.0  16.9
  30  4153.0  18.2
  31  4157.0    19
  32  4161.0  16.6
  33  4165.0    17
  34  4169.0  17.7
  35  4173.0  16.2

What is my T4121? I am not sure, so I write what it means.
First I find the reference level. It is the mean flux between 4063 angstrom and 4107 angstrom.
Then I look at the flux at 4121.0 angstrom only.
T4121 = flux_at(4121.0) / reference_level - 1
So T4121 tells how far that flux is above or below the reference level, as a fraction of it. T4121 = 0.078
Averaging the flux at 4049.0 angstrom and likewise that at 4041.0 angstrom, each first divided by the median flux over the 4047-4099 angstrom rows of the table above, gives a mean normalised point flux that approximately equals 1.10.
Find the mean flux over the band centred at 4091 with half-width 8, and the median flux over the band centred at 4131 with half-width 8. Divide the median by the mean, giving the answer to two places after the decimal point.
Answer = 1.14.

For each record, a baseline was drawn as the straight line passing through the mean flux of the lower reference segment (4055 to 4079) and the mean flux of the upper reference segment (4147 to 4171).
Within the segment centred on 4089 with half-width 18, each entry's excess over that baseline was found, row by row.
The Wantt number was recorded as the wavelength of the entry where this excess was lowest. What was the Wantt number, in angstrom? 4101.0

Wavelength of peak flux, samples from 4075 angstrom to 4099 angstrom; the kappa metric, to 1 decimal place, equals 4081.0 angstrom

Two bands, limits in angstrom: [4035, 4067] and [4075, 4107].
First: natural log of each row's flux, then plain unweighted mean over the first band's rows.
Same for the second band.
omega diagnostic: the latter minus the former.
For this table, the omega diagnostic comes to -0.26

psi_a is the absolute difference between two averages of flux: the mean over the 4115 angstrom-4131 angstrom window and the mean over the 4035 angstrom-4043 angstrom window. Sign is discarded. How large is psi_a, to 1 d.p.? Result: 1.9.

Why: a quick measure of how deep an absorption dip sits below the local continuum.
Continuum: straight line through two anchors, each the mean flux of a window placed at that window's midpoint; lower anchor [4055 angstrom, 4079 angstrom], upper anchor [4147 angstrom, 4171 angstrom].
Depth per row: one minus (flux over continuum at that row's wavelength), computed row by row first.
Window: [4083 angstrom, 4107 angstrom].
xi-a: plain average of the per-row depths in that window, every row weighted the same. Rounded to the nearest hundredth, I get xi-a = 0.22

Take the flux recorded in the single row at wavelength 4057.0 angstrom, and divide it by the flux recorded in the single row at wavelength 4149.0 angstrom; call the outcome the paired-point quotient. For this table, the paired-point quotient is 1.06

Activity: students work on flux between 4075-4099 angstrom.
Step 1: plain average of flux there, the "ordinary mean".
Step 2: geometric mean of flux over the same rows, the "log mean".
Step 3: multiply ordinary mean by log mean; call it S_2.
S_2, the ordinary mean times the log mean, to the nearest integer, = 273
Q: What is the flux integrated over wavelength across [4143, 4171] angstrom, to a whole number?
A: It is 493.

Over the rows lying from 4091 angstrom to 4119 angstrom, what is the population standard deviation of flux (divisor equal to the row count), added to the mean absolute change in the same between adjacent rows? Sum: 4.67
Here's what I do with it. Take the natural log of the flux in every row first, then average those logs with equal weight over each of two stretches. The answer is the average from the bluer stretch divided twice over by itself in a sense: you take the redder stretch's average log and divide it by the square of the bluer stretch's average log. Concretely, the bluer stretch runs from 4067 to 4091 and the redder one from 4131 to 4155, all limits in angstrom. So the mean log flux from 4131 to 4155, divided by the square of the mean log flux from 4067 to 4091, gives 0.35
